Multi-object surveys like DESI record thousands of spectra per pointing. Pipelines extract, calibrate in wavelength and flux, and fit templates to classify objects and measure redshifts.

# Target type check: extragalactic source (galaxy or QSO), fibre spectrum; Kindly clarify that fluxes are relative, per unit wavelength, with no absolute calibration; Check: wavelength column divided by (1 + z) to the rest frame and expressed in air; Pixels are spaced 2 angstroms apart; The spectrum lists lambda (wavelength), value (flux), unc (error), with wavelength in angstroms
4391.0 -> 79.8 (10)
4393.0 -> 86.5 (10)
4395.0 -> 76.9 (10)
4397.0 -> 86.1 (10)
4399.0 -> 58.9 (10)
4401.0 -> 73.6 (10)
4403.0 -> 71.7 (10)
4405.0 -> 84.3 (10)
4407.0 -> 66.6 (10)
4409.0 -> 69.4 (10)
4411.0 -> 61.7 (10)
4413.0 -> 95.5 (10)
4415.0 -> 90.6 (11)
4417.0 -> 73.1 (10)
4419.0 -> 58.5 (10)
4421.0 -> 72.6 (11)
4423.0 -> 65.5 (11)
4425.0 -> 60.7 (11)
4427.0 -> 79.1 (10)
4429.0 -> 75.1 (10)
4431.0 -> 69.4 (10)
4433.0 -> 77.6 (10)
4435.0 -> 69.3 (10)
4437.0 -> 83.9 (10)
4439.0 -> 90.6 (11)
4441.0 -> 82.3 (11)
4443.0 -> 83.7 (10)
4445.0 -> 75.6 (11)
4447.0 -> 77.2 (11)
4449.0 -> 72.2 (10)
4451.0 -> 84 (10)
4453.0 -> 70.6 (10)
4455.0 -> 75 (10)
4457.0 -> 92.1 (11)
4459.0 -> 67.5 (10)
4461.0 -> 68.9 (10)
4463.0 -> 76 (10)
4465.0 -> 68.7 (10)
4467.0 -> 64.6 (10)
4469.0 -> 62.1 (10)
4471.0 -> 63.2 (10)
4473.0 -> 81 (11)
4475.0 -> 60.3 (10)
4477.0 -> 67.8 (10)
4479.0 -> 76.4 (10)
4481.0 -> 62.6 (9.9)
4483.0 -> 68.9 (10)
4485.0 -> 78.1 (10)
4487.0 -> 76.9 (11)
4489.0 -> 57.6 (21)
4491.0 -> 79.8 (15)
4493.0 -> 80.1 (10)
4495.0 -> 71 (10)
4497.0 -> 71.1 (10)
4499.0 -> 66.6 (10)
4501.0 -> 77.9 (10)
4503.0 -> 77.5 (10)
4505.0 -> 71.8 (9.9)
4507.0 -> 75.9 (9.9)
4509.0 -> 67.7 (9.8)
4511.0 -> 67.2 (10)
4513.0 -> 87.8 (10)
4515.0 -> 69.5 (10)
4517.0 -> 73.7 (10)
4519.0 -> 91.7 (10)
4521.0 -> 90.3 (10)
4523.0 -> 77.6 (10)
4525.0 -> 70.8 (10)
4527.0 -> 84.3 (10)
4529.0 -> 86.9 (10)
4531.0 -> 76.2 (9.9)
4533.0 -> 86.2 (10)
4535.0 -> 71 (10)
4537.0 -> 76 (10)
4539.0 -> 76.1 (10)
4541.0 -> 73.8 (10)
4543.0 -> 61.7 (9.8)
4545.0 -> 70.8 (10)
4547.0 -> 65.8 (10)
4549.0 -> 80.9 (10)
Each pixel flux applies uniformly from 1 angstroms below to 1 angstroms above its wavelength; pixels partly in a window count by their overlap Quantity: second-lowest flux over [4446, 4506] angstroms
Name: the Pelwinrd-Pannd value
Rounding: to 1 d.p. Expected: 60.3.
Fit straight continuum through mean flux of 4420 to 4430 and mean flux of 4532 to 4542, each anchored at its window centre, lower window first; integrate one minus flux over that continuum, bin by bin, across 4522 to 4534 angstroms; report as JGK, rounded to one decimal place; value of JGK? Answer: -0.7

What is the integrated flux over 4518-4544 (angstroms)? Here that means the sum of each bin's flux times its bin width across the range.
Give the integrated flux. 2045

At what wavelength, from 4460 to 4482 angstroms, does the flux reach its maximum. 4473.0 angstroms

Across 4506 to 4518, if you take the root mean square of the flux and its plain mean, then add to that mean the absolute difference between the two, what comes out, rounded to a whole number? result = 74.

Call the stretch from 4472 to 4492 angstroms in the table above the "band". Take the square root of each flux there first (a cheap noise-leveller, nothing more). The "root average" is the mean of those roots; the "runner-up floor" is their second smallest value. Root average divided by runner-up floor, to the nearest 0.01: 1.08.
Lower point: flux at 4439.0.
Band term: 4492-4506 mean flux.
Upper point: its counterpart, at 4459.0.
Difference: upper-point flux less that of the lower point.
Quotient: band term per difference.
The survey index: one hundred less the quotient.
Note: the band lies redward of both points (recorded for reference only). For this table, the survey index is 103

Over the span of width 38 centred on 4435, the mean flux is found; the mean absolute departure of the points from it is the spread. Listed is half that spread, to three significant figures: 3.22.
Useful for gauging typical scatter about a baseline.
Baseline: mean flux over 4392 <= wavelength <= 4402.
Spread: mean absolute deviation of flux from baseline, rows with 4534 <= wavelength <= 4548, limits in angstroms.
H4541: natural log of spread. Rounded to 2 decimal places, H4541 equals 1.73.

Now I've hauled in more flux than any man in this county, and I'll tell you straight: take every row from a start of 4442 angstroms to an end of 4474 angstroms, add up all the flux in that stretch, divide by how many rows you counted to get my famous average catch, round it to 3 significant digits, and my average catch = 73.9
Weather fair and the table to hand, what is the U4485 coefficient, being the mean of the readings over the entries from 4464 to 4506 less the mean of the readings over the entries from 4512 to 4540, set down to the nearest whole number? -9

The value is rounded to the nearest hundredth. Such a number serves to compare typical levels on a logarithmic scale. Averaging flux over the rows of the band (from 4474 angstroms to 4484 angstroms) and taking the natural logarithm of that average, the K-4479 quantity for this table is 4.21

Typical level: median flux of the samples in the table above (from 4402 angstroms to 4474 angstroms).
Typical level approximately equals 73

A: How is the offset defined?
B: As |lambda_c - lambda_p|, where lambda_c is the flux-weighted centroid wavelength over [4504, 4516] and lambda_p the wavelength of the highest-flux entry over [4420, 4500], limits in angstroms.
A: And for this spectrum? 53.1 angstroms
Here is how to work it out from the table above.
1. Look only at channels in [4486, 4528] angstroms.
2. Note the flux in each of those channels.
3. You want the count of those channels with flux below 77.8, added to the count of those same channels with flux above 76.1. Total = 24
